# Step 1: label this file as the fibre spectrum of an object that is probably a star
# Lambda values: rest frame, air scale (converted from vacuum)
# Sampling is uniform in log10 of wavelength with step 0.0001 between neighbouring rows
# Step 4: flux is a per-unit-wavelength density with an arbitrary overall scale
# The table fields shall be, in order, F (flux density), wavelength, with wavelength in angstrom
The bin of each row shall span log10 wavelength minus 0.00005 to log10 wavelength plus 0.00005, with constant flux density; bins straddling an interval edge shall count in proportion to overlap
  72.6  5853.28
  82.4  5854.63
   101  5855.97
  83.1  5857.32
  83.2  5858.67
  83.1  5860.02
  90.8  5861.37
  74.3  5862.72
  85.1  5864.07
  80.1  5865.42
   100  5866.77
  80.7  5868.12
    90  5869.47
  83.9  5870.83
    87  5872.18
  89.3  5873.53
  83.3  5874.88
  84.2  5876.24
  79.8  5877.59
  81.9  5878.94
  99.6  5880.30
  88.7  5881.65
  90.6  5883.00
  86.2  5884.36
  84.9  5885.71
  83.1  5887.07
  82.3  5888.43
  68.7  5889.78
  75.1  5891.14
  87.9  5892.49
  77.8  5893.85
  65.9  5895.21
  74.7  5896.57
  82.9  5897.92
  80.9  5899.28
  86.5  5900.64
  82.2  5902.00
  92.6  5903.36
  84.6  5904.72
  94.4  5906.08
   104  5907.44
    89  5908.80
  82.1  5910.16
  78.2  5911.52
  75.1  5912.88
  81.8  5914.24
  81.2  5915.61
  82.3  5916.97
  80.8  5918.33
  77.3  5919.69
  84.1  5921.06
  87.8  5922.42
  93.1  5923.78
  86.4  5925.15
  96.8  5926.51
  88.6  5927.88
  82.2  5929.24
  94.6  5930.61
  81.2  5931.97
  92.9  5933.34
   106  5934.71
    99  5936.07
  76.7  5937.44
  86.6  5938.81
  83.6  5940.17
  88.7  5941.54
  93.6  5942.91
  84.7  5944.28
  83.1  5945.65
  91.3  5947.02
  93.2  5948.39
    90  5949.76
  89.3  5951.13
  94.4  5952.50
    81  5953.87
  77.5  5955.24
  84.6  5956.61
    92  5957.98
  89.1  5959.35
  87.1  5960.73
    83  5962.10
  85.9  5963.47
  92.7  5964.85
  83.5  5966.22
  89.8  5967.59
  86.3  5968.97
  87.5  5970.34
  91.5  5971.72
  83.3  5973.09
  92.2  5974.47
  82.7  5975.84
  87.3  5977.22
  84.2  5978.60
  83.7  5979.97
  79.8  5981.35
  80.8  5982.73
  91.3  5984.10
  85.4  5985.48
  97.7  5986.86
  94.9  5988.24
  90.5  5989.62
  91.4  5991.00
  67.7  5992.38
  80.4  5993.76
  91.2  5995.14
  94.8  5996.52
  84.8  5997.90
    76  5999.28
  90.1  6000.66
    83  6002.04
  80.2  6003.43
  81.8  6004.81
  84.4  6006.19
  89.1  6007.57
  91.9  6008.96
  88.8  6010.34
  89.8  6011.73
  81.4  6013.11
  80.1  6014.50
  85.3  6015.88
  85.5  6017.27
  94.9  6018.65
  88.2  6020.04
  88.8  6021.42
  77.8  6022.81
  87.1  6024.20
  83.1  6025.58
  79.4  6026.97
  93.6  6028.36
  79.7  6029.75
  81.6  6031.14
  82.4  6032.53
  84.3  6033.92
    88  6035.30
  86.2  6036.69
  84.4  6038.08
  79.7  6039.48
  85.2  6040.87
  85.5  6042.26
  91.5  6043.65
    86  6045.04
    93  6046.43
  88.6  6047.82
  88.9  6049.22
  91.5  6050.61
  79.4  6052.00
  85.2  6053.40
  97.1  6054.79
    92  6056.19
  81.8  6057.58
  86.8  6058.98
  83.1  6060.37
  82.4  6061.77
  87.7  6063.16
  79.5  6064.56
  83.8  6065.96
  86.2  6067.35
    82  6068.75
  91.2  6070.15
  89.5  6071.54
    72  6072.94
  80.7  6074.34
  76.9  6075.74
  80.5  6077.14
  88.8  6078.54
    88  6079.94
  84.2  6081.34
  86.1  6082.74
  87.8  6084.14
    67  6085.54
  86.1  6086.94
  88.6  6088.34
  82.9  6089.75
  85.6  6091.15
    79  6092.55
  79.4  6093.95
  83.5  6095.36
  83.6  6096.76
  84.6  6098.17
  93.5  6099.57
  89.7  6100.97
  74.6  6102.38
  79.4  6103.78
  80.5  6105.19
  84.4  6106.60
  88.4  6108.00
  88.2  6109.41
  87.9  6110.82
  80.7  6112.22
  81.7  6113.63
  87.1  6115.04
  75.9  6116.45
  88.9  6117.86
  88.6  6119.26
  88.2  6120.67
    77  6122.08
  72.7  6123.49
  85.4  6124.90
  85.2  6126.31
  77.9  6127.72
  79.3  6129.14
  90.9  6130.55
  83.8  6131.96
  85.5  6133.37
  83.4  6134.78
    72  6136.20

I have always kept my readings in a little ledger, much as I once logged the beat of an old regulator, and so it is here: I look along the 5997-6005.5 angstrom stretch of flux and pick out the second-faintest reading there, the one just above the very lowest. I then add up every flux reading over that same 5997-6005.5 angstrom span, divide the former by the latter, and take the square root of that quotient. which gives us 0.402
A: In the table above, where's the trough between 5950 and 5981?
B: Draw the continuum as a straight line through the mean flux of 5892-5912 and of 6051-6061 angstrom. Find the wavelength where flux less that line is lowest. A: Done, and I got 5955.24 angstrom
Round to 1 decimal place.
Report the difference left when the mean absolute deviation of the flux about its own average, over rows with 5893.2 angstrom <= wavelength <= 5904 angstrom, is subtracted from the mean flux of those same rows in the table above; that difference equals 74.7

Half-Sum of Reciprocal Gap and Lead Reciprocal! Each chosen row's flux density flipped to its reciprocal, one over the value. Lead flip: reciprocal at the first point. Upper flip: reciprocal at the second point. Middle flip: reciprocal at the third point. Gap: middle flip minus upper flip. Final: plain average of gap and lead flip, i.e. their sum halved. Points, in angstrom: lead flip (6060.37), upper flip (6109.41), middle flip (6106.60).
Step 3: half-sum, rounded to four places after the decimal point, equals 0.0063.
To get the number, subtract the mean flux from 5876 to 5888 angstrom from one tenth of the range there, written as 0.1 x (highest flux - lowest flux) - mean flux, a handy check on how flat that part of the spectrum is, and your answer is -84.6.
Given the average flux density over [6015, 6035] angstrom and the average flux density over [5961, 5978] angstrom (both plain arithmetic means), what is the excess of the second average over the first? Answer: 2.0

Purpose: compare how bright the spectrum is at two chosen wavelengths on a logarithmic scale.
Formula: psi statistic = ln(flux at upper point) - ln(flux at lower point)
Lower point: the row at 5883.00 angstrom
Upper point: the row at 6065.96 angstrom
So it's -0.08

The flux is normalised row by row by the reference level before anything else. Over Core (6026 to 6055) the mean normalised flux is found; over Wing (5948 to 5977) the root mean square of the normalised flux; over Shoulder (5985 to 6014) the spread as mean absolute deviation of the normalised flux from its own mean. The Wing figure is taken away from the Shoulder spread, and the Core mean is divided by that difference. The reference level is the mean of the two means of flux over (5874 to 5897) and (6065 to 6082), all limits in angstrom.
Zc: -1.05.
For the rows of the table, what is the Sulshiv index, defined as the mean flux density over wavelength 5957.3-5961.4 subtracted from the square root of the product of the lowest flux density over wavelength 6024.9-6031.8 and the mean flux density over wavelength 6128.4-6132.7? -7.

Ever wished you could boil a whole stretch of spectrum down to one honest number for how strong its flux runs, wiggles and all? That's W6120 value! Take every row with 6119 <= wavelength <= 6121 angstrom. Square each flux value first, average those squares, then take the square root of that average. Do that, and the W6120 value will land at 88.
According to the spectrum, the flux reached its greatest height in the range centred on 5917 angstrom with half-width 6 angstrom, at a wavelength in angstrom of 5922.42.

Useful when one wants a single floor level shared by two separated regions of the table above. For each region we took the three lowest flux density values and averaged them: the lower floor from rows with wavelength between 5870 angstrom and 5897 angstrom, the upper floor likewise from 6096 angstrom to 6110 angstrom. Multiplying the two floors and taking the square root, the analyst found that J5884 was 73.8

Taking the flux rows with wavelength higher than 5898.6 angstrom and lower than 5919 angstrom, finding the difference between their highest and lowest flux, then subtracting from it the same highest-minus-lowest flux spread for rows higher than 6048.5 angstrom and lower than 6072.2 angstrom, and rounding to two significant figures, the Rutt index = 11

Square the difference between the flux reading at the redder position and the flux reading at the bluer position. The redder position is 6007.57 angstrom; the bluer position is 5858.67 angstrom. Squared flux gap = 35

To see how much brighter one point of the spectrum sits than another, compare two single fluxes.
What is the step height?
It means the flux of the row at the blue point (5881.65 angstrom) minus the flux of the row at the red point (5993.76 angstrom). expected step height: 8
